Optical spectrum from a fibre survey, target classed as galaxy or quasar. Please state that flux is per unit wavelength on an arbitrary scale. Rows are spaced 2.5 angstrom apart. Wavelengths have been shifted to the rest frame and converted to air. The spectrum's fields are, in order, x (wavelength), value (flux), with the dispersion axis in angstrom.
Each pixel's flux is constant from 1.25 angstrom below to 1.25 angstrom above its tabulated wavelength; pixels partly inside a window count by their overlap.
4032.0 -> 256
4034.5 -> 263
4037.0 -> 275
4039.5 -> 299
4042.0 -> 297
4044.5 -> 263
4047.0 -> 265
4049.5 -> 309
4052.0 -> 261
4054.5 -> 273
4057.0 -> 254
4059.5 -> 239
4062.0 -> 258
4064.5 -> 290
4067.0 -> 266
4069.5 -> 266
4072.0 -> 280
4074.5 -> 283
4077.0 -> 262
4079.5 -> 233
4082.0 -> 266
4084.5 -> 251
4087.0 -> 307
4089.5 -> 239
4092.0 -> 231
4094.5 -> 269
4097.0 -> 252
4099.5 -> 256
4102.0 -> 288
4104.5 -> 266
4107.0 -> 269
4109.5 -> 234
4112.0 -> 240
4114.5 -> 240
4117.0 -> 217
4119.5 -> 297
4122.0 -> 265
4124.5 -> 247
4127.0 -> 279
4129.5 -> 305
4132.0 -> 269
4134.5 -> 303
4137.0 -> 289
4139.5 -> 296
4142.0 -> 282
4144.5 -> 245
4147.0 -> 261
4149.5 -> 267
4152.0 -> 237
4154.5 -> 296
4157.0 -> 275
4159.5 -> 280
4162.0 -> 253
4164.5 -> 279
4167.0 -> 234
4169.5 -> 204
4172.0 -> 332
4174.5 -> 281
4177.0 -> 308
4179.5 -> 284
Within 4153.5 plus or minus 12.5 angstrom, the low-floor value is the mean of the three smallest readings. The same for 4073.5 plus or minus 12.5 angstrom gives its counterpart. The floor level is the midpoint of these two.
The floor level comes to 246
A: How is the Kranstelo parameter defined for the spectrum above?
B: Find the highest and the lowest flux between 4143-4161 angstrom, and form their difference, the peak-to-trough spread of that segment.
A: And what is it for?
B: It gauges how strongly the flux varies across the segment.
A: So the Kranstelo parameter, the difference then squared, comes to 3481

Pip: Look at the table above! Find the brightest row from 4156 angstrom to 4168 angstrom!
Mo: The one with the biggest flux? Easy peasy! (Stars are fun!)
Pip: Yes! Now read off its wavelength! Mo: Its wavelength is 4159.5 angstrom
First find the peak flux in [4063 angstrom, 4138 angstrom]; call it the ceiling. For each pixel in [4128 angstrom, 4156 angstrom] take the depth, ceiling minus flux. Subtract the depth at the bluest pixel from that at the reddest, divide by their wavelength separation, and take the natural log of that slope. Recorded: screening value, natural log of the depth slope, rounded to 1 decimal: -1.0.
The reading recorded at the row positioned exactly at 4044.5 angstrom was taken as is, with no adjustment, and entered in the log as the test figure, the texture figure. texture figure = 263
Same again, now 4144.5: 245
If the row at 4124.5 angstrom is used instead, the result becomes 247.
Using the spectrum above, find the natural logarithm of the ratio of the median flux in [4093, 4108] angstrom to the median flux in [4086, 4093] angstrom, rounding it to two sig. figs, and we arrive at 0.11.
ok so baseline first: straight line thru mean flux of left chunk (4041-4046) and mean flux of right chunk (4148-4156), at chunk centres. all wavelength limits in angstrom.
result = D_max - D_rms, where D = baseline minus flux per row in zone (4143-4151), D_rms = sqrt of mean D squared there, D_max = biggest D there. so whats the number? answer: 9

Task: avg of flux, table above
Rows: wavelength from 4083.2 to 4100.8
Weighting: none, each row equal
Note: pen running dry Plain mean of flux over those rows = 258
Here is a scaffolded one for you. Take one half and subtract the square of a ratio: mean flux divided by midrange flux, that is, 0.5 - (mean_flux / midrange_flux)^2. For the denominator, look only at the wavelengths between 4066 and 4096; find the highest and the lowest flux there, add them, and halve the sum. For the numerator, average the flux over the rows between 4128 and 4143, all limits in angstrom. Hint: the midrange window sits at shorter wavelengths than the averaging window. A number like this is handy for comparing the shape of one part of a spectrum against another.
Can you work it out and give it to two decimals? -0.67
